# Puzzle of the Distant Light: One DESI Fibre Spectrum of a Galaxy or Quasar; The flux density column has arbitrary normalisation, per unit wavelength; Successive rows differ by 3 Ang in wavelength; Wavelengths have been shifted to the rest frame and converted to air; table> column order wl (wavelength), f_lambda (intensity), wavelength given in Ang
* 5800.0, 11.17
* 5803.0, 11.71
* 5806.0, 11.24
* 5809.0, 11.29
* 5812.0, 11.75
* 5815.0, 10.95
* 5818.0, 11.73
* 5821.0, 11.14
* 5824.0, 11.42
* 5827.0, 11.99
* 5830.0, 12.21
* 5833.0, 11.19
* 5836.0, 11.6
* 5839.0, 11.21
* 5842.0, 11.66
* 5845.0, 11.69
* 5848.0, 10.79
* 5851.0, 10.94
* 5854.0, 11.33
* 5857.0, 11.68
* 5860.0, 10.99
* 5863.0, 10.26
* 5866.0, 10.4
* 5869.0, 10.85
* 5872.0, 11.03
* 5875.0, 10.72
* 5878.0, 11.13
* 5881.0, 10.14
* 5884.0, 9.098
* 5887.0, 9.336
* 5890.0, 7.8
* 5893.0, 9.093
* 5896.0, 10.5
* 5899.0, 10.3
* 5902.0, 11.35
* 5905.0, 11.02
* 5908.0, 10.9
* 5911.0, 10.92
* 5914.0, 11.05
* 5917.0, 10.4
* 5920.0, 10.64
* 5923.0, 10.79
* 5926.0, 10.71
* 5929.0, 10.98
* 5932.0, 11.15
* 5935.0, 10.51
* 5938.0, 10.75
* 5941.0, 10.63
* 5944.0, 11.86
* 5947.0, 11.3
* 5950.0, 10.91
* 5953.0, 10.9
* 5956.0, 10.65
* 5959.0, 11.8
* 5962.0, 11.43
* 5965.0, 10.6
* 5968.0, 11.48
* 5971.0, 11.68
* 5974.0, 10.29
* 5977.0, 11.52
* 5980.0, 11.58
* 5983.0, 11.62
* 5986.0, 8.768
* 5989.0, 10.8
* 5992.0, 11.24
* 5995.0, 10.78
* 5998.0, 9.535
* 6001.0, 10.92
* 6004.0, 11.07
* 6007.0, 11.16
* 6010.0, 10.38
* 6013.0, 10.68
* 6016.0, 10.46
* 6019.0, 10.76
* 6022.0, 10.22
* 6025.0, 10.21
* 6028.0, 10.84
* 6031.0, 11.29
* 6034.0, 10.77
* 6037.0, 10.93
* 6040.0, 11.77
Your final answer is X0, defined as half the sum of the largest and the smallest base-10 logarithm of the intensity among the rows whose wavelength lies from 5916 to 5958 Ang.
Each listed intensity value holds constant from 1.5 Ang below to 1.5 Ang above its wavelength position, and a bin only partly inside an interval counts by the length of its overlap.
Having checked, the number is 1.05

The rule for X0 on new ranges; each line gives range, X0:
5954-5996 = 1.01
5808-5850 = 1.06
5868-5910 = 0.97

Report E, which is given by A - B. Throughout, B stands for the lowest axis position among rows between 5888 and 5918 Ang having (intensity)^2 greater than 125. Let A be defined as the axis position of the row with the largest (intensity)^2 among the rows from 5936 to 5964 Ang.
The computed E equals 42 Ang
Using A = 5944.0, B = 5902.0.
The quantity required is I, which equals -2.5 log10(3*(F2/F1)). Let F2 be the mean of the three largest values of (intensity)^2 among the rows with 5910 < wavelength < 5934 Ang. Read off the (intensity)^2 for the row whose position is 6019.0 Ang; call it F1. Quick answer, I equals -1.25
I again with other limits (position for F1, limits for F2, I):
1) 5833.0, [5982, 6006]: -1.22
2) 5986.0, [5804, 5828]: -1.84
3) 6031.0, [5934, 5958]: -1.21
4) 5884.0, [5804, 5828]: -1.76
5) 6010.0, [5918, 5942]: -1.31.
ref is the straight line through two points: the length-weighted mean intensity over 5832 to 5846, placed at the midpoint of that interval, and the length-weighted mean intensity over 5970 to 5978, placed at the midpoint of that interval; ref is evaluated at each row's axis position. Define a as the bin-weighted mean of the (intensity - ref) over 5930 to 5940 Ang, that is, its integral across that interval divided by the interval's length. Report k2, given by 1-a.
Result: 1.4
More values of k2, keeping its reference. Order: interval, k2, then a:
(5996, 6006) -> 1.5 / -0.48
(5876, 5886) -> 2.2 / -1.25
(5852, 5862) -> 1.2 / -0.16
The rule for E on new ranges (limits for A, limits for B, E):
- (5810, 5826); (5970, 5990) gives -159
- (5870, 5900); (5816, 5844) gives 60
